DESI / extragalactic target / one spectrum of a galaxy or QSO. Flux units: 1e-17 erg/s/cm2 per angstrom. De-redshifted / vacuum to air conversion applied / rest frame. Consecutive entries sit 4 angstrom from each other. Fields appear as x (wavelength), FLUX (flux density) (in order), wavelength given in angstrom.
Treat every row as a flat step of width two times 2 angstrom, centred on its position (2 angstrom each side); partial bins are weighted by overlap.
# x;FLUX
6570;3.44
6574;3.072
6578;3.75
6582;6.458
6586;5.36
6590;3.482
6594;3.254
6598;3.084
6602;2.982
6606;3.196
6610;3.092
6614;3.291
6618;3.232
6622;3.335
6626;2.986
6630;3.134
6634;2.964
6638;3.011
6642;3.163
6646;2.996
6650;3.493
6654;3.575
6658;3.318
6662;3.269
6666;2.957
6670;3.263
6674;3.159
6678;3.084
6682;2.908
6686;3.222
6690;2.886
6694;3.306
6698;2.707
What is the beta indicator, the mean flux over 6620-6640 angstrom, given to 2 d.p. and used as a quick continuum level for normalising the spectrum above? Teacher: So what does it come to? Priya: 3.09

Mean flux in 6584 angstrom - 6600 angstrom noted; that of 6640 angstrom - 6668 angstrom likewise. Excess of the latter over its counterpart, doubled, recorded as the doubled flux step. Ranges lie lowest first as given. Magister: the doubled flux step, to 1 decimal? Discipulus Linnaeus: -1.1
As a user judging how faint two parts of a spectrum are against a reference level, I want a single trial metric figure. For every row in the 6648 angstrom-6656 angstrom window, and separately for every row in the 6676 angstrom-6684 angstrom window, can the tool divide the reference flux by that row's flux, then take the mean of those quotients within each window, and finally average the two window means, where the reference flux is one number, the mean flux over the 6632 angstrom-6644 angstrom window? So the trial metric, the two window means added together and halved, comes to 0.94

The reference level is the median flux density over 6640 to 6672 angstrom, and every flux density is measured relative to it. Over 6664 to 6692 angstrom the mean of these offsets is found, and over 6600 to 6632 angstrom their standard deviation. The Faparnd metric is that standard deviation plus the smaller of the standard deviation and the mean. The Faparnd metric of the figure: -0.07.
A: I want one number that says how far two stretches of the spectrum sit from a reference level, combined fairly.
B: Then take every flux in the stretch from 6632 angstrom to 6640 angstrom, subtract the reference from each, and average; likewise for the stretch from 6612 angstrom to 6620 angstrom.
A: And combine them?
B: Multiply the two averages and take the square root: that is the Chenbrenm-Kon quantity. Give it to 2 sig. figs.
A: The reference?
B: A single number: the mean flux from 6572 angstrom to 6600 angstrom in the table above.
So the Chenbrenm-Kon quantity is 0.93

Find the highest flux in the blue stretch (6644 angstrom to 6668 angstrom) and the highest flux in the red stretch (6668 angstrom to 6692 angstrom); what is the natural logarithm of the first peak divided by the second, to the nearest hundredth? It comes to 0.09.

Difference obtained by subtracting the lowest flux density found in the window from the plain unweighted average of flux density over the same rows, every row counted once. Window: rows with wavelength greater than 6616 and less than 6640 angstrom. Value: 0.15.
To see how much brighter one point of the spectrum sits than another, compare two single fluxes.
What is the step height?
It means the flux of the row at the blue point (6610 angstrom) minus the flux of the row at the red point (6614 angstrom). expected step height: -0.20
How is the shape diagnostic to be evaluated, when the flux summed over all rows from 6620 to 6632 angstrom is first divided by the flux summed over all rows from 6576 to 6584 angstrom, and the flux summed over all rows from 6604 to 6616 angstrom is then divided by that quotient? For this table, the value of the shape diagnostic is 10.3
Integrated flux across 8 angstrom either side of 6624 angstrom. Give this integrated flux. 51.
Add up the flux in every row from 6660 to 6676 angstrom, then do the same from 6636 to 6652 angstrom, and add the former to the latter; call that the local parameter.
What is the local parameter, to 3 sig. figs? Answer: 25.3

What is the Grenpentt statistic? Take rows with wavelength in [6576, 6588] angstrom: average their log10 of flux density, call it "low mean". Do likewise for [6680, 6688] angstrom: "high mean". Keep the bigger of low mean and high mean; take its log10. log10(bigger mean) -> -0.15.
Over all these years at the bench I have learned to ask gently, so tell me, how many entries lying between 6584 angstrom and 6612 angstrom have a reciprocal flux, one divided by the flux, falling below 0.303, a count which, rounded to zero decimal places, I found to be 2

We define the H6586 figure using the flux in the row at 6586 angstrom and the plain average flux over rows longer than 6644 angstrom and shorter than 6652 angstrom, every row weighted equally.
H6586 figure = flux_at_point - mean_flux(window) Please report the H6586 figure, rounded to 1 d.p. 2.1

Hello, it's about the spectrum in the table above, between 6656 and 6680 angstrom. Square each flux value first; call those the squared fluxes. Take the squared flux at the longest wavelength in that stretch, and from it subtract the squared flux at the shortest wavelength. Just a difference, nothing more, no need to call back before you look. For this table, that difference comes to -1.5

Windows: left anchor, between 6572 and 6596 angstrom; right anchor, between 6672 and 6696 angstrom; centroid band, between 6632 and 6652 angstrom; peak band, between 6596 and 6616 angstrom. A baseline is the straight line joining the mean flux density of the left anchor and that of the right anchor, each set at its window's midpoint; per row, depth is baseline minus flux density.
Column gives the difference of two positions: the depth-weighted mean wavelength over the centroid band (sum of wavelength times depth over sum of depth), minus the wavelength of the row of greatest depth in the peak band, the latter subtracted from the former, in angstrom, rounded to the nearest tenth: 37.3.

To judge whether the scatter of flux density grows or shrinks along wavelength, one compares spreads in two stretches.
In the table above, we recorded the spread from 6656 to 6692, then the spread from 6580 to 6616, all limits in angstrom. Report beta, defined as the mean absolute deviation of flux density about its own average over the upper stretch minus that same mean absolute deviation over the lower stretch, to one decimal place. -0.8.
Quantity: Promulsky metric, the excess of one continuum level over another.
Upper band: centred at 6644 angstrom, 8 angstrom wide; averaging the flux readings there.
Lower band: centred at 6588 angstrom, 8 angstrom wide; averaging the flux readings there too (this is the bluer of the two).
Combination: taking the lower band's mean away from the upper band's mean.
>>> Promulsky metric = -1.3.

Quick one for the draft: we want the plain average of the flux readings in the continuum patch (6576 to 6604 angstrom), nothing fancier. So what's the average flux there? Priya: 4.05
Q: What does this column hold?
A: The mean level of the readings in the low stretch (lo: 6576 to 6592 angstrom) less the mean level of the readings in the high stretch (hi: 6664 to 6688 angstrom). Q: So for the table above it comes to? 1.7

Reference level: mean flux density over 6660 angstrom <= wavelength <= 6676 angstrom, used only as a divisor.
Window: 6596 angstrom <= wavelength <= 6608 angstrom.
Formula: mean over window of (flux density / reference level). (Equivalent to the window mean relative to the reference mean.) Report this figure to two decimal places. 0.98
